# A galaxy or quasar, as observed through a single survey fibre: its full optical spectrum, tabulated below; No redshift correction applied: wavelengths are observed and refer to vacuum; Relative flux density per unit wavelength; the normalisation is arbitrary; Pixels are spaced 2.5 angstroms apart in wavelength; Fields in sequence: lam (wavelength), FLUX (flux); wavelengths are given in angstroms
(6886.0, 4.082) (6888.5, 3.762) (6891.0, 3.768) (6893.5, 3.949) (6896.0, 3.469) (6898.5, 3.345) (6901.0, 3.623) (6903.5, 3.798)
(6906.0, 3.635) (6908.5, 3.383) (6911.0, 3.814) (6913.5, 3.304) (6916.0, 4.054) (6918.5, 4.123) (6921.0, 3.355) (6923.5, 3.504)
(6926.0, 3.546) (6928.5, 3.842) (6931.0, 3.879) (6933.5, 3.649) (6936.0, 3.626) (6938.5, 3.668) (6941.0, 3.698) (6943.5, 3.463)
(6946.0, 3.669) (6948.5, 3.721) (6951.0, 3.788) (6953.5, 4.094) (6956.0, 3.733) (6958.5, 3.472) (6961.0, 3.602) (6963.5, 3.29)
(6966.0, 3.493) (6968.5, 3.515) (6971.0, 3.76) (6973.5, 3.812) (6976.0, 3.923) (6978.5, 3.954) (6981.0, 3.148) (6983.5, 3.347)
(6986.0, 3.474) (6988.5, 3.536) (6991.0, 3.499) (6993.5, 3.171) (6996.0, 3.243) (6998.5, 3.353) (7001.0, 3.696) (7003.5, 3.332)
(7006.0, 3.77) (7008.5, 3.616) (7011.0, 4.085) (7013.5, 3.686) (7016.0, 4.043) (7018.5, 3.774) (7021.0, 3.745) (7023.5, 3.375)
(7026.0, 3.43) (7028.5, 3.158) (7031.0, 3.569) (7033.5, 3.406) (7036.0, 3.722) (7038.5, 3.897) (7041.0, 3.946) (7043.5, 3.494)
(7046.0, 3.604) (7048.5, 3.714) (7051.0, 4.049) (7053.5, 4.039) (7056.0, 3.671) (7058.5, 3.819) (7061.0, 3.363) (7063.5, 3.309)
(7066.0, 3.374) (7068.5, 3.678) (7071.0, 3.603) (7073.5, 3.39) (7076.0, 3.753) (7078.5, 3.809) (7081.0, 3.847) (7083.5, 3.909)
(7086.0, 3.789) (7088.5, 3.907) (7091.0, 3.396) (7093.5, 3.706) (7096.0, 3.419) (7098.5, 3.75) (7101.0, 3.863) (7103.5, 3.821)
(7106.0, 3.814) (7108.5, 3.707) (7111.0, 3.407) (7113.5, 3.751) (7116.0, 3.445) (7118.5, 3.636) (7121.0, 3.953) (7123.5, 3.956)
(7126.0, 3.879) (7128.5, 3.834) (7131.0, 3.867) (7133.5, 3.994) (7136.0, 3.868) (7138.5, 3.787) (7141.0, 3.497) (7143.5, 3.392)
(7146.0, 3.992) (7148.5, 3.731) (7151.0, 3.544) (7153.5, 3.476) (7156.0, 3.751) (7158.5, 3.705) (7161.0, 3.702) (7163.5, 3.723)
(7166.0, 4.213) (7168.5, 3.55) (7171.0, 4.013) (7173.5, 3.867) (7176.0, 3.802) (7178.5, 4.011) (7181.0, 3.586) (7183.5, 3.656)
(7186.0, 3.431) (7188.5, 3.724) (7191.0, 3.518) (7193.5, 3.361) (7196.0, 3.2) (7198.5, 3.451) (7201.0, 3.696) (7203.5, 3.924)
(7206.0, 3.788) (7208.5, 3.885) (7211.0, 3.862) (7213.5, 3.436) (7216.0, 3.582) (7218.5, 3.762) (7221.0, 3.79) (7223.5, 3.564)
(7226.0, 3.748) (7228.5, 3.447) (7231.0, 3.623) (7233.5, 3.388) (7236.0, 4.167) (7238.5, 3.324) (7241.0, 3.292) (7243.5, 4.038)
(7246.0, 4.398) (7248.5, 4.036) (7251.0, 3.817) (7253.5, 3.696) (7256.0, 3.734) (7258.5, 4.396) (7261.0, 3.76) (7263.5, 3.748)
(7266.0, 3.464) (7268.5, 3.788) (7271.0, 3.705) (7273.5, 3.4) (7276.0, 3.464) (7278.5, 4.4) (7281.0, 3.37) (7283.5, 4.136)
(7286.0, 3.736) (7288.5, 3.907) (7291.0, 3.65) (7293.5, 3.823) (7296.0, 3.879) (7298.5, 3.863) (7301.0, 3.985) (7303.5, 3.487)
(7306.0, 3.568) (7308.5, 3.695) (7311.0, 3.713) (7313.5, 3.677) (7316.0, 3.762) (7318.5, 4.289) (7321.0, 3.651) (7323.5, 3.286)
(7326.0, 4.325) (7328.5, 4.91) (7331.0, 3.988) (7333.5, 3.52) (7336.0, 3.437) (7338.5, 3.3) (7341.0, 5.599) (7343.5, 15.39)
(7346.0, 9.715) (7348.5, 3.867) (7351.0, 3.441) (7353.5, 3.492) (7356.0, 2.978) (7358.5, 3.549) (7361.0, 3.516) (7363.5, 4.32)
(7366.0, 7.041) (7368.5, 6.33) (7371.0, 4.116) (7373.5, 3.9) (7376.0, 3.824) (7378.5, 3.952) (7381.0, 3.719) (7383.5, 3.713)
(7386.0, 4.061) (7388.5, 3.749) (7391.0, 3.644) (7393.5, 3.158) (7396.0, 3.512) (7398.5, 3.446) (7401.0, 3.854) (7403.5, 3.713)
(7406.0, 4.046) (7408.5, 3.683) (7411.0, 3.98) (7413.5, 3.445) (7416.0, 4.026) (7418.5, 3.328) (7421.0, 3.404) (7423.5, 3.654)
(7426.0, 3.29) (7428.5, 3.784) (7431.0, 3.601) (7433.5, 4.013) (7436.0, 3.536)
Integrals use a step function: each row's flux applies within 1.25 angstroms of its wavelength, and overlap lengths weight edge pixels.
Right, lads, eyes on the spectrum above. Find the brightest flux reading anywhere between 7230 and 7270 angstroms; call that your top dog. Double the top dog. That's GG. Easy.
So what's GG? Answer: 8.8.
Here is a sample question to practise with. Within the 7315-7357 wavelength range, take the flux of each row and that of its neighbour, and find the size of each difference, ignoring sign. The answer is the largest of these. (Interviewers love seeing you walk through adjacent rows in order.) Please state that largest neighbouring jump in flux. 9.79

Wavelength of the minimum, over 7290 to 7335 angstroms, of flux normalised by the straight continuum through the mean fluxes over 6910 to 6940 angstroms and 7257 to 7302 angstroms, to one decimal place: 7323.5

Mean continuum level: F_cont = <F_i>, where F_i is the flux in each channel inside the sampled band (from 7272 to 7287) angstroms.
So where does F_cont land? 3.75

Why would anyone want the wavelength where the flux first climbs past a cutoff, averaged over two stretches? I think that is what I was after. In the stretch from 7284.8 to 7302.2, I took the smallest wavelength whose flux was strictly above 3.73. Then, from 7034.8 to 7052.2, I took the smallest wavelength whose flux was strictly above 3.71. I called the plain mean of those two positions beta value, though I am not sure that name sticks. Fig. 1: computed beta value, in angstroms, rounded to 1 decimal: 7161.0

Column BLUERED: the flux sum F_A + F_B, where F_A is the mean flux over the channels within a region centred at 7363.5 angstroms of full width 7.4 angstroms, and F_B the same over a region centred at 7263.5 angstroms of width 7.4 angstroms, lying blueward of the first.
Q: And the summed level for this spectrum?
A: 8.6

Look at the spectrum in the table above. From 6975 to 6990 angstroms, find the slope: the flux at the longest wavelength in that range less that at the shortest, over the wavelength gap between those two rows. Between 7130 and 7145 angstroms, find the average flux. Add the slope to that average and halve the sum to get 1.85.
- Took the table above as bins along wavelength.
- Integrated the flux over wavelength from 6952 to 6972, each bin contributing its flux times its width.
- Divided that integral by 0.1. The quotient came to 724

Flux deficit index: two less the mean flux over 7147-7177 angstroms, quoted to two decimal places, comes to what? -1.76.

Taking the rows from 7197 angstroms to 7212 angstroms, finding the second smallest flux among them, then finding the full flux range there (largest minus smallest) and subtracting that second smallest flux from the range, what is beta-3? -3.22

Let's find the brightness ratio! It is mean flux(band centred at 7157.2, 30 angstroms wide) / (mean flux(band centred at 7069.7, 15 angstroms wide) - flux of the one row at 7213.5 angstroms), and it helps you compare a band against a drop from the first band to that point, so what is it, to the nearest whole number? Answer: 46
